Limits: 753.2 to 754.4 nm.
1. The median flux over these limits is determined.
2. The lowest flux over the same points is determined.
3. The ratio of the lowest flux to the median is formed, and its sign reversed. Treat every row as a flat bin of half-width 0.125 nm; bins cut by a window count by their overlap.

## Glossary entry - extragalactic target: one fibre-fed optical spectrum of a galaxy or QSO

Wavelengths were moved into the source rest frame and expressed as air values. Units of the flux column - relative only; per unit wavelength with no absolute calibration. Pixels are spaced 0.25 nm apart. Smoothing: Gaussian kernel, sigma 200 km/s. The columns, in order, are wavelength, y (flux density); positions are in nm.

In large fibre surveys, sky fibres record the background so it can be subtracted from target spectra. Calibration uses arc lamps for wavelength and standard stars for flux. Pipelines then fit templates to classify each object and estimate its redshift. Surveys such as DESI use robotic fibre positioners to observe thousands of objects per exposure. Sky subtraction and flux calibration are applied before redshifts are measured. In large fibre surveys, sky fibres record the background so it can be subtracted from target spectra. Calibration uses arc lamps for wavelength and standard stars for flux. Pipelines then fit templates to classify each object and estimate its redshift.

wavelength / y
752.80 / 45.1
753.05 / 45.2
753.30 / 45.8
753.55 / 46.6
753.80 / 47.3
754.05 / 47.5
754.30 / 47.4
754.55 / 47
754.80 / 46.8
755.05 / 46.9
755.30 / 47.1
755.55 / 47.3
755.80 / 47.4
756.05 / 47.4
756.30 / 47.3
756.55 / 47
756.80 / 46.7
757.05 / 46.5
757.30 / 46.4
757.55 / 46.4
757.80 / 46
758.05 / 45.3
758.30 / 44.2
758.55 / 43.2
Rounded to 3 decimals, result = -0.968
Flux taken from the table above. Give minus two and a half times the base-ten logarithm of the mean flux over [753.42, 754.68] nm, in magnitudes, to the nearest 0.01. -4.18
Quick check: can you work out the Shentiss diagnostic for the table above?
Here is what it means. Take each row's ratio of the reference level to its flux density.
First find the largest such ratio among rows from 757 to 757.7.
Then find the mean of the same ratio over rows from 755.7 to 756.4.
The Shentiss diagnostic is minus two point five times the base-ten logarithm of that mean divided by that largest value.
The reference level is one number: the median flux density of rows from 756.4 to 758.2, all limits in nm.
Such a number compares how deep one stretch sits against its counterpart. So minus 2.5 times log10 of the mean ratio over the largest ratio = 0.022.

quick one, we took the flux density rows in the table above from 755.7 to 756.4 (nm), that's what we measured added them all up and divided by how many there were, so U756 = 47.4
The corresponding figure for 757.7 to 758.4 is 45.2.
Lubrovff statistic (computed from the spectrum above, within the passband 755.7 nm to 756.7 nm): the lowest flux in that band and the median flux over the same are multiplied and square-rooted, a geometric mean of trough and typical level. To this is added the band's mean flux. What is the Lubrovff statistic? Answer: 94.4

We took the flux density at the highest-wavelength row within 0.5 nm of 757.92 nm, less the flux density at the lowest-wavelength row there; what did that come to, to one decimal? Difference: -2.2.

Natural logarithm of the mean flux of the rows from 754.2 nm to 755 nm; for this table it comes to 3.85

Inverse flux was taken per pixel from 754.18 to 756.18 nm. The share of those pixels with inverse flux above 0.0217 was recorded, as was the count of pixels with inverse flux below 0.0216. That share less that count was -8.0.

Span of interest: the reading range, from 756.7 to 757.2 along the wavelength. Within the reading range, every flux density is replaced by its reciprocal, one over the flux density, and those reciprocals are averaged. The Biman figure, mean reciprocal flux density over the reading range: 0.0215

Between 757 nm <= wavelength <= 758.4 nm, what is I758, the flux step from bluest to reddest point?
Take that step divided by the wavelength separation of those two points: -1.8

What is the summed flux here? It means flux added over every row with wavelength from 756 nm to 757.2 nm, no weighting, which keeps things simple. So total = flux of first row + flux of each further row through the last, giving 235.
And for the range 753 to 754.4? 280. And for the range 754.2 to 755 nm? 141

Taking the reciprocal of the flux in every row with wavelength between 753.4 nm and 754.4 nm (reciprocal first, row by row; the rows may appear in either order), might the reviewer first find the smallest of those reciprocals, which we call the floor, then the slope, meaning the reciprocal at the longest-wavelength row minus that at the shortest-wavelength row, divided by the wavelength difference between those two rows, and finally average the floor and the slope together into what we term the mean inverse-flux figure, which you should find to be 0.0103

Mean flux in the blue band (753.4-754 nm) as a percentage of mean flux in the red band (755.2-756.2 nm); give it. 99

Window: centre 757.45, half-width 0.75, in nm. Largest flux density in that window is 46.7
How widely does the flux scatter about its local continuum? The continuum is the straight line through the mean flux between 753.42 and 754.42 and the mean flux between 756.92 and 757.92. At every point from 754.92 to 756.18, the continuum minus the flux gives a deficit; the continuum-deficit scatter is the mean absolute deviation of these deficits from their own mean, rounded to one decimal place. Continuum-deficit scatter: 0.3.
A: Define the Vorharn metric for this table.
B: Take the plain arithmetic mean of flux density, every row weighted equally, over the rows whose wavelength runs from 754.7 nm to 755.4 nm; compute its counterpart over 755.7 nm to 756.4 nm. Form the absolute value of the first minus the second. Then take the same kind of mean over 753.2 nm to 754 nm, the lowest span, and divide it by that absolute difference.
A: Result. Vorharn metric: 107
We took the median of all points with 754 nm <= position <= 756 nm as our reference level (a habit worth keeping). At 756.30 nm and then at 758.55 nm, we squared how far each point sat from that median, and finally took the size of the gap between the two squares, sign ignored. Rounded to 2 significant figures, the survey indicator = 16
